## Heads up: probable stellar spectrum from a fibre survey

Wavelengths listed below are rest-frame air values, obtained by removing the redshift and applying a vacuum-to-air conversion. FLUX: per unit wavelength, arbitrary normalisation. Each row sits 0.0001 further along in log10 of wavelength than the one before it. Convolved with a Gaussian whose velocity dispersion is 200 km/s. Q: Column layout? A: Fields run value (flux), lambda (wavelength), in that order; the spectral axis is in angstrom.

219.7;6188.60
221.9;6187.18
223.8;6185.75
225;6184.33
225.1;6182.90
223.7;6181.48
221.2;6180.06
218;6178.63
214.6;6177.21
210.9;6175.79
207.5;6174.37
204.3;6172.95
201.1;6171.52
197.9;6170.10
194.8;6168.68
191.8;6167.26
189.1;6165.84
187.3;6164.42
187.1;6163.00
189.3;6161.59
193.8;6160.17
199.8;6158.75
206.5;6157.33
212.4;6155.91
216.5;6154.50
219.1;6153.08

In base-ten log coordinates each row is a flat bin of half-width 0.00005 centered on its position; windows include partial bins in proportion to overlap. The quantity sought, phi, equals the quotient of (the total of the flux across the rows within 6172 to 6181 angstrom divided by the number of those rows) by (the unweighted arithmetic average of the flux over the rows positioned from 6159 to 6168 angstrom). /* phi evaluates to 1.121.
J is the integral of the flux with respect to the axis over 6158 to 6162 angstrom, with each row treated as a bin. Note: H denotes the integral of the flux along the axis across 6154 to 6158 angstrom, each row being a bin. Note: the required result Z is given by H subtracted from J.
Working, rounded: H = 847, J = 778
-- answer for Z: -69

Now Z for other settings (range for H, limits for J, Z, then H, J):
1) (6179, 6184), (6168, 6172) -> -323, 1114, 791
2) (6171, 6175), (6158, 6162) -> -38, 816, 778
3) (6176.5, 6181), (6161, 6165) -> -229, 982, 753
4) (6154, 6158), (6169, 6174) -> 157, 847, 1004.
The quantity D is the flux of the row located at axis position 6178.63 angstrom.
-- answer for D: 218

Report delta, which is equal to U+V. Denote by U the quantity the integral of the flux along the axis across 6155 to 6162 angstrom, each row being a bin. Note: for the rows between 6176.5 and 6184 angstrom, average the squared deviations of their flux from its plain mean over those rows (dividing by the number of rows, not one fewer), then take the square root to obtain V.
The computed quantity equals 1413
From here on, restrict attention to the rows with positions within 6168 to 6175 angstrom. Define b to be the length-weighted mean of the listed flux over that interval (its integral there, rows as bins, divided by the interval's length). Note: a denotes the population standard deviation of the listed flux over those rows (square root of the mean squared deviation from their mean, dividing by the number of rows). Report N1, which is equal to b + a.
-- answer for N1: 205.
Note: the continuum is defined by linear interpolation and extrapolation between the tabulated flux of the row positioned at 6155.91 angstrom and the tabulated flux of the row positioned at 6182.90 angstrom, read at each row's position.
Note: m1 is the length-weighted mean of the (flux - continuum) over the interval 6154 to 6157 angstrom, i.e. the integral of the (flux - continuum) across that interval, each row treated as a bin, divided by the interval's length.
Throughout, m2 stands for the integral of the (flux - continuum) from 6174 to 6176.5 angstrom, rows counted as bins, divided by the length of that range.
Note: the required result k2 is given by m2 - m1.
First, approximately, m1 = 1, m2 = -12.0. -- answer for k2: -13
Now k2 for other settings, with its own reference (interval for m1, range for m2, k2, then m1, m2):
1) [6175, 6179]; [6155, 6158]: 6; -8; -2.7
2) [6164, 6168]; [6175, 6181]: 21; -28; -6.5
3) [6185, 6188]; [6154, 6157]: 5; -4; 1.1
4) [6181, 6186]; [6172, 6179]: -10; -1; -11.2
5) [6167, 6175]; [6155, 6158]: 17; -20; -2.7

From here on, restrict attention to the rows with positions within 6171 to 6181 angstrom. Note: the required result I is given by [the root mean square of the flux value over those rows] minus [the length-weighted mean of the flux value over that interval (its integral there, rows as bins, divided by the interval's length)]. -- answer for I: -0.3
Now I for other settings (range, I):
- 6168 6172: 0.1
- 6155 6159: -1.4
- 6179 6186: 0.4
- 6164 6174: -0.4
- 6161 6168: -0.2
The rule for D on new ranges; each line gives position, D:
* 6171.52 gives 201.1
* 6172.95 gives 204.3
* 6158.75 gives 199.8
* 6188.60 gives 219.7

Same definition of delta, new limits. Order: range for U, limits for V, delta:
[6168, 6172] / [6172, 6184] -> 799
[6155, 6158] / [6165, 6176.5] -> 638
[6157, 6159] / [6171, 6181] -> 413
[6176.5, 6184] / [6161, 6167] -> 1656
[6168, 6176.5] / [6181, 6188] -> 1724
